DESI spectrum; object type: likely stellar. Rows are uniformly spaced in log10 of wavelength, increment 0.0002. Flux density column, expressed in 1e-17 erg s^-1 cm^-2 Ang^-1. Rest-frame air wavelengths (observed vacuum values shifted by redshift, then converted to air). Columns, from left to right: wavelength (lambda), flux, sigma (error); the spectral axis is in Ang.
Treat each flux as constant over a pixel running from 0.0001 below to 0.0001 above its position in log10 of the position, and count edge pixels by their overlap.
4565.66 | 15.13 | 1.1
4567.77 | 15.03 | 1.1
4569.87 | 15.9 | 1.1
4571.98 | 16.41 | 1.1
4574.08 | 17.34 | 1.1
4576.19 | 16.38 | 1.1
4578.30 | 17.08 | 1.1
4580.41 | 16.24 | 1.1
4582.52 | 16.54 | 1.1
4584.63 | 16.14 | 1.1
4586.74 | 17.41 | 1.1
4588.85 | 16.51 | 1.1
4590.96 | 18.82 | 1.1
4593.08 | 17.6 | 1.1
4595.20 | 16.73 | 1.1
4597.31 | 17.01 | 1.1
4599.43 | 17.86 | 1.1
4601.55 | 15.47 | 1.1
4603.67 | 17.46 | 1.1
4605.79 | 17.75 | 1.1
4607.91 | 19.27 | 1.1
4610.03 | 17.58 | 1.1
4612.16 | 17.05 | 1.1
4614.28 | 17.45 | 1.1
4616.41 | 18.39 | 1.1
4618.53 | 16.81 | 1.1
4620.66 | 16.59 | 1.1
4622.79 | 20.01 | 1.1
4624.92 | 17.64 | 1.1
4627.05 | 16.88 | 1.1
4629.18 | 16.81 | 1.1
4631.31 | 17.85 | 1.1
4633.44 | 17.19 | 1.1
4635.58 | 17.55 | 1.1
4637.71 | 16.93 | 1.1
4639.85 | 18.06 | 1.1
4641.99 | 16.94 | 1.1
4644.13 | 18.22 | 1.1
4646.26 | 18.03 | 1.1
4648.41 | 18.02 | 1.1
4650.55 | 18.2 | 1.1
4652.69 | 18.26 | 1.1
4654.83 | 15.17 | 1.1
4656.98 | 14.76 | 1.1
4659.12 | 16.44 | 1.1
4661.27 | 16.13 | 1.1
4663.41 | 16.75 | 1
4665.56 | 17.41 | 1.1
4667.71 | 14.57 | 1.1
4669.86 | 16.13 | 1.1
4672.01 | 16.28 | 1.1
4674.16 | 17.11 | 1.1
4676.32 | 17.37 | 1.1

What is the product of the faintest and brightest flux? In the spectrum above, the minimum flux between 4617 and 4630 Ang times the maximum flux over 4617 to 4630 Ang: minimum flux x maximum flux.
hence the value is 332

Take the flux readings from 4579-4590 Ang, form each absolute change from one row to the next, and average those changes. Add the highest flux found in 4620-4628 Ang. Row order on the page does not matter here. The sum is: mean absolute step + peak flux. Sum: 20.73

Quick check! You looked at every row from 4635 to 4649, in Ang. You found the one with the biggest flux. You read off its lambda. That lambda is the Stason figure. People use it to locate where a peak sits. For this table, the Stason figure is 4644.13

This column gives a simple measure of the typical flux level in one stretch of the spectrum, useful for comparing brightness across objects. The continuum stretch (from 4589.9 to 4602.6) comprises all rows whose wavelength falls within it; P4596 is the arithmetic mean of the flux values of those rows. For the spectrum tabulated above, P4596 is 17.2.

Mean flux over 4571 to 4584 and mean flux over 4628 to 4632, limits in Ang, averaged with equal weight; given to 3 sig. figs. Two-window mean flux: 17.0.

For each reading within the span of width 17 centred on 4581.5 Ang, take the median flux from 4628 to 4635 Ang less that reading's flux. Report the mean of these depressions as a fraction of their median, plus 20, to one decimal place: 20.7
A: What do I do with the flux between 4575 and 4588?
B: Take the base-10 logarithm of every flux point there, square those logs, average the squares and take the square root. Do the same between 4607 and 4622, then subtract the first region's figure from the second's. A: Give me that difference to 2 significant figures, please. 0.024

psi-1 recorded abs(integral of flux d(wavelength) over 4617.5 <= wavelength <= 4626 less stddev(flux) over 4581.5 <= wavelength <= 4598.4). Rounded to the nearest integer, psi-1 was 150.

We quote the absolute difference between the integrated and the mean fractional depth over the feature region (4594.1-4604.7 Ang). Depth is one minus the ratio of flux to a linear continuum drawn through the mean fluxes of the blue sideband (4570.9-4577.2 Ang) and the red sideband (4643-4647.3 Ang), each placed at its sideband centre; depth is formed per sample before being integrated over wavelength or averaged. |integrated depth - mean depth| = 0.17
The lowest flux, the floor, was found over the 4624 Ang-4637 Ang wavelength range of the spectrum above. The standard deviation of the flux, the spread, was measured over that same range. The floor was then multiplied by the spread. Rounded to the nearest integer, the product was 7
